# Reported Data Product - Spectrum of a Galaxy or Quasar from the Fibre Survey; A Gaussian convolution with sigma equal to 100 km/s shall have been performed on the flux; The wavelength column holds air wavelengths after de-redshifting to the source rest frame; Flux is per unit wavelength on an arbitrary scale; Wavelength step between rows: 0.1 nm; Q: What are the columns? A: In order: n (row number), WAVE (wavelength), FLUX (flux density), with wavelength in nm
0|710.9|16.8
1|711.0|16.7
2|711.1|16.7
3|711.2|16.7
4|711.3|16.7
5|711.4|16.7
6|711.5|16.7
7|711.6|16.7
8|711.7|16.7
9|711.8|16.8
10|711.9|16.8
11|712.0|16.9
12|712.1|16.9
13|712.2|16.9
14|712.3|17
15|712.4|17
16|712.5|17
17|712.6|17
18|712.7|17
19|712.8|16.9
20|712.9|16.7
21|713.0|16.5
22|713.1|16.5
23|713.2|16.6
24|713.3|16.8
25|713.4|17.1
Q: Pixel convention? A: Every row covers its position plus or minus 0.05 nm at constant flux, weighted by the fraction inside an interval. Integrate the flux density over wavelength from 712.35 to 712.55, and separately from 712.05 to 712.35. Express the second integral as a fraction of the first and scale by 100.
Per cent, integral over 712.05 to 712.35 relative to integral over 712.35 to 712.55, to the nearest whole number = 149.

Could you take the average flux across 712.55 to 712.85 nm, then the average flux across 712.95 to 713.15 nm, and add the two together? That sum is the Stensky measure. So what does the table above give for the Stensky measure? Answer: 33.5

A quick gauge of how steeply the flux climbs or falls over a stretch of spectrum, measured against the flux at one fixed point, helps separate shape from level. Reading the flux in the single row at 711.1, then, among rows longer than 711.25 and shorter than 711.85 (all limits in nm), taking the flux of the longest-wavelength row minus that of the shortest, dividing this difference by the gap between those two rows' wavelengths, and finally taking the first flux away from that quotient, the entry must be -16.5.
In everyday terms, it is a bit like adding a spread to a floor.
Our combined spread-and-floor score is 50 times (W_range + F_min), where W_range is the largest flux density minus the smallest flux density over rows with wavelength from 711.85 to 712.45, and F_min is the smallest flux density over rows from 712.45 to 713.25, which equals 835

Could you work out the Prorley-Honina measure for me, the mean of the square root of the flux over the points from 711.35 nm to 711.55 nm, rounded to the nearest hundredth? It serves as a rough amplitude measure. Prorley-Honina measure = 4.09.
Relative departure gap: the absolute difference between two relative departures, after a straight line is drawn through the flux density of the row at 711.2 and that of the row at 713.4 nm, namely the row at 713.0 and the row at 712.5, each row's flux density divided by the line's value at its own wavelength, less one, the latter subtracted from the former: 0.035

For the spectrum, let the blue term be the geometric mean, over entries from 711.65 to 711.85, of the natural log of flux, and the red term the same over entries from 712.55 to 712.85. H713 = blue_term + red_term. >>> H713 5.650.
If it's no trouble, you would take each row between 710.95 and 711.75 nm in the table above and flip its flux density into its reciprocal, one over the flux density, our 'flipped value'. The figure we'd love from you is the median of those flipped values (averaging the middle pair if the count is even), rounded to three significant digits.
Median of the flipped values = 0.0599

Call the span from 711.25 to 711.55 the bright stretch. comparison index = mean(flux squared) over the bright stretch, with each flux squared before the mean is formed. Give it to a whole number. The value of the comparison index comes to 279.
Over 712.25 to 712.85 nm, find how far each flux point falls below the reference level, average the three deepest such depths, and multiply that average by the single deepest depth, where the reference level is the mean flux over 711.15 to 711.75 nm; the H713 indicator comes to 0.053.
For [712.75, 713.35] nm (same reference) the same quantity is 0.033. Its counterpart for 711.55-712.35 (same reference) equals 0.000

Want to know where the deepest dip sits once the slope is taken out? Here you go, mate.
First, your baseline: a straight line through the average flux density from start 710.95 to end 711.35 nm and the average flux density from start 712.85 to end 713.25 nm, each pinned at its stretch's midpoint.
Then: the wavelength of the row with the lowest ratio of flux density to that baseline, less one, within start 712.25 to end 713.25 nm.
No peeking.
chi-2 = 713.0 nm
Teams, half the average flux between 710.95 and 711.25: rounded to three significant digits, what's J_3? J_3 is 8.35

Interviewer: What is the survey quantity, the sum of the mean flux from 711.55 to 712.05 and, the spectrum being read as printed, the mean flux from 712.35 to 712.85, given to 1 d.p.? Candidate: 33.8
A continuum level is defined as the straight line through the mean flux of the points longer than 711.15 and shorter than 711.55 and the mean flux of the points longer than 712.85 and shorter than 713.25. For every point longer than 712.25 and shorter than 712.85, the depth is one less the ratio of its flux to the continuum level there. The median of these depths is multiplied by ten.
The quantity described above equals -0.23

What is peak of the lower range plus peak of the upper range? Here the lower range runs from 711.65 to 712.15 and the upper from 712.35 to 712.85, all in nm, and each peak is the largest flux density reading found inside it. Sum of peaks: 33.9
